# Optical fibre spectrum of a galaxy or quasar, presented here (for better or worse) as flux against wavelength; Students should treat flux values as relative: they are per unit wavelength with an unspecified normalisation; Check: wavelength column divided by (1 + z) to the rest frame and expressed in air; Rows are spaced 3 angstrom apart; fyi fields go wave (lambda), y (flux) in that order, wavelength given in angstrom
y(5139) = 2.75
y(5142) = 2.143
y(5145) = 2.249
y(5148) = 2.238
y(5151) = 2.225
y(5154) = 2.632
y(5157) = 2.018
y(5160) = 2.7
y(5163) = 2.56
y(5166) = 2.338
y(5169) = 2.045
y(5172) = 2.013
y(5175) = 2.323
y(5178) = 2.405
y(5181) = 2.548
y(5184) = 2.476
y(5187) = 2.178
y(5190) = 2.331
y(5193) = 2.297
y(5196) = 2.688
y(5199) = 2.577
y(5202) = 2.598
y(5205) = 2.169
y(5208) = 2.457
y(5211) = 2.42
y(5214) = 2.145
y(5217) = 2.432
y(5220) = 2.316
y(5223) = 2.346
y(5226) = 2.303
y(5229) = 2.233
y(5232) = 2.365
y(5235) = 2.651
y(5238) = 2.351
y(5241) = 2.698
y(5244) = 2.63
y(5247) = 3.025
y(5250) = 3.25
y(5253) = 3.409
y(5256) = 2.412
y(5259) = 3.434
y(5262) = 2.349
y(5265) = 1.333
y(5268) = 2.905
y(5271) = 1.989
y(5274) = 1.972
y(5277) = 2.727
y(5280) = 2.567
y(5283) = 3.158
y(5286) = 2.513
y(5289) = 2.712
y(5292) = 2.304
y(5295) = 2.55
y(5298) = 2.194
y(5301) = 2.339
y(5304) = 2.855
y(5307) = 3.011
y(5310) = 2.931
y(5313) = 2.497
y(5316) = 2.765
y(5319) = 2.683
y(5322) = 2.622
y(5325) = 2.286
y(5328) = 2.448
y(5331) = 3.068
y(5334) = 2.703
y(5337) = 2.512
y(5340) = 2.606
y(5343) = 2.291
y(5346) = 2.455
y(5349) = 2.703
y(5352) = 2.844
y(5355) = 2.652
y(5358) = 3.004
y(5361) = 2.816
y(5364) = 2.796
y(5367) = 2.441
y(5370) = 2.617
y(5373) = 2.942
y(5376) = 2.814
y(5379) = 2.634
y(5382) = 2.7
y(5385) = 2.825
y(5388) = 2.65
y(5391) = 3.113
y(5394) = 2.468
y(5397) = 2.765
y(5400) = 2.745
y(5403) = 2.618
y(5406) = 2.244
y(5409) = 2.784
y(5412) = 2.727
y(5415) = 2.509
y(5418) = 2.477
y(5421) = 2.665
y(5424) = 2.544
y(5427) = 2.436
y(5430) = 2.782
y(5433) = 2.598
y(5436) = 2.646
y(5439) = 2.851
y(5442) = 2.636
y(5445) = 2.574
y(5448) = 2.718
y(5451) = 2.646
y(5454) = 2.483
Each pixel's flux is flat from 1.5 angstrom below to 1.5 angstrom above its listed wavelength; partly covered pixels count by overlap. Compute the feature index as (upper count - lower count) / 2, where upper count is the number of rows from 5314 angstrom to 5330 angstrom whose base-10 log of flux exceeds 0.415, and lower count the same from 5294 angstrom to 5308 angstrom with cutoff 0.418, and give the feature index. 0.50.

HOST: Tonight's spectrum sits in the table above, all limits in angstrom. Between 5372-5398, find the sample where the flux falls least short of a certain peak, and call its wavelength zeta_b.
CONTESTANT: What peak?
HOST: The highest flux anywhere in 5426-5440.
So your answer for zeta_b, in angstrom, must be 5391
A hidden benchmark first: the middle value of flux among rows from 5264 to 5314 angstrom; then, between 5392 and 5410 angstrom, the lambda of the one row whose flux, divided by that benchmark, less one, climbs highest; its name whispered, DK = 5409 angstrom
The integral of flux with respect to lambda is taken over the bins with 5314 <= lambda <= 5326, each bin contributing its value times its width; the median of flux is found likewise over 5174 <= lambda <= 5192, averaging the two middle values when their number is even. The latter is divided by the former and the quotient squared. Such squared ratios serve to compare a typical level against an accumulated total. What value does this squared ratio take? 0.006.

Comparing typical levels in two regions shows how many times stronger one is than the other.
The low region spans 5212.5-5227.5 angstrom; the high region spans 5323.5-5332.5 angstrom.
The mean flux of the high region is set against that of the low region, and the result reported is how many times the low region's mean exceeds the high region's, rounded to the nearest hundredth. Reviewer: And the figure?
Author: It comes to 0.89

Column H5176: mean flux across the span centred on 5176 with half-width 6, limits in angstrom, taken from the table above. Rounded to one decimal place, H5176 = 2.3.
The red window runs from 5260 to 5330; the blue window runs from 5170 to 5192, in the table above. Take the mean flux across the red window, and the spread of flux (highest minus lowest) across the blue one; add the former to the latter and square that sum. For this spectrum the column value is 9.3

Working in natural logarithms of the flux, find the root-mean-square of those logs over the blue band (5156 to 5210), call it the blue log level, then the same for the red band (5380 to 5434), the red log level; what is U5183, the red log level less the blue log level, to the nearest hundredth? 0.11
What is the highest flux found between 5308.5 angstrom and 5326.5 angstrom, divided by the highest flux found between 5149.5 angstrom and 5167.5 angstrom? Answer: 1.09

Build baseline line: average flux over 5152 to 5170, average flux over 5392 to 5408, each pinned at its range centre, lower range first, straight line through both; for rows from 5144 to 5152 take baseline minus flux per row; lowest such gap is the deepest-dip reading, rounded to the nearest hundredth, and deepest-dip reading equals 0.12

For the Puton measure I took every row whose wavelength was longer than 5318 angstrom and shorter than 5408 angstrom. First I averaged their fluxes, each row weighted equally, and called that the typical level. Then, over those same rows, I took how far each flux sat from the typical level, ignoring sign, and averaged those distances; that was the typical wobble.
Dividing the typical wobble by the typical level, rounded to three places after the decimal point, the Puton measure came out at 0.062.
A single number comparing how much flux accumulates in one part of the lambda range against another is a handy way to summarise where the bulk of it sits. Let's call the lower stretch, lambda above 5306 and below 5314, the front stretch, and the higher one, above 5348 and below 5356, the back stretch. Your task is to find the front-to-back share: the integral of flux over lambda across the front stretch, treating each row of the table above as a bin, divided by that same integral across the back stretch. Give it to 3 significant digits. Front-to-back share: 1.03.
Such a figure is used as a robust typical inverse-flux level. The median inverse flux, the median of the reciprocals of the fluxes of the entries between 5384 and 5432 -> 0.376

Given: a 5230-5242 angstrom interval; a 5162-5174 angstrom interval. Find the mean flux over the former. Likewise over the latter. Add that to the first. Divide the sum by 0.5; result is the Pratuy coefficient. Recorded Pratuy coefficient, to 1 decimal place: 9.5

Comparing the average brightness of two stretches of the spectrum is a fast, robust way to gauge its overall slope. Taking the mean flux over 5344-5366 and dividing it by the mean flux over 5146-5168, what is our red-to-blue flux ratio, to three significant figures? 1.15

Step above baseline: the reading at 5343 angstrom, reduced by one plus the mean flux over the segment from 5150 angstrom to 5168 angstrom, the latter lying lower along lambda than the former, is -1.12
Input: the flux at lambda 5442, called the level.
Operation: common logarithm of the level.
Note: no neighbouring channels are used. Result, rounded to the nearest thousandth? 0.421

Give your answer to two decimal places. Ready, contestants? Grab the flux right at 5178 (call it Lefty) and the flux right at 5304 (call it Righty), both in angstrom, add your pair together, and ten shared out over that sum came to 1.90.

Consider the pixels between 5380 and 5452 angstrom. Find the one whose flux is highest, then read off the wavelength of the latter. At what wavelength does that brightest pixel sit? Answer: 5391 angstrom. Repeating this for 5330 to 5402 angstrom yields 5391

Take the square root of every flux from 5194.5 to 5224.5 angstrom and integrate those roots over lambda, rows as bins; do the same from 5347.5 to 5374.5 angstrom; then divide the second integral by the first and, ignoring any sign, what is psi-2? 1.0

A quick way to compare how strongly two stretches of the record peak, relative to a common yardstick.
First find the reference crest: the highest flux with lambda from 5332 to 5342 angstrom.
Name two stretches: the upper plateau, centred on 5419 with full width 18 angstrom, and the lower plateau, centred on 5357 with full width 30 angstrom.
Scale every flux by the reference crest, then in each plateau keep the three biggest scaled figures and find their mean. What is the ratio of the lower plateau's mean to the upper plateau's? 1.09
